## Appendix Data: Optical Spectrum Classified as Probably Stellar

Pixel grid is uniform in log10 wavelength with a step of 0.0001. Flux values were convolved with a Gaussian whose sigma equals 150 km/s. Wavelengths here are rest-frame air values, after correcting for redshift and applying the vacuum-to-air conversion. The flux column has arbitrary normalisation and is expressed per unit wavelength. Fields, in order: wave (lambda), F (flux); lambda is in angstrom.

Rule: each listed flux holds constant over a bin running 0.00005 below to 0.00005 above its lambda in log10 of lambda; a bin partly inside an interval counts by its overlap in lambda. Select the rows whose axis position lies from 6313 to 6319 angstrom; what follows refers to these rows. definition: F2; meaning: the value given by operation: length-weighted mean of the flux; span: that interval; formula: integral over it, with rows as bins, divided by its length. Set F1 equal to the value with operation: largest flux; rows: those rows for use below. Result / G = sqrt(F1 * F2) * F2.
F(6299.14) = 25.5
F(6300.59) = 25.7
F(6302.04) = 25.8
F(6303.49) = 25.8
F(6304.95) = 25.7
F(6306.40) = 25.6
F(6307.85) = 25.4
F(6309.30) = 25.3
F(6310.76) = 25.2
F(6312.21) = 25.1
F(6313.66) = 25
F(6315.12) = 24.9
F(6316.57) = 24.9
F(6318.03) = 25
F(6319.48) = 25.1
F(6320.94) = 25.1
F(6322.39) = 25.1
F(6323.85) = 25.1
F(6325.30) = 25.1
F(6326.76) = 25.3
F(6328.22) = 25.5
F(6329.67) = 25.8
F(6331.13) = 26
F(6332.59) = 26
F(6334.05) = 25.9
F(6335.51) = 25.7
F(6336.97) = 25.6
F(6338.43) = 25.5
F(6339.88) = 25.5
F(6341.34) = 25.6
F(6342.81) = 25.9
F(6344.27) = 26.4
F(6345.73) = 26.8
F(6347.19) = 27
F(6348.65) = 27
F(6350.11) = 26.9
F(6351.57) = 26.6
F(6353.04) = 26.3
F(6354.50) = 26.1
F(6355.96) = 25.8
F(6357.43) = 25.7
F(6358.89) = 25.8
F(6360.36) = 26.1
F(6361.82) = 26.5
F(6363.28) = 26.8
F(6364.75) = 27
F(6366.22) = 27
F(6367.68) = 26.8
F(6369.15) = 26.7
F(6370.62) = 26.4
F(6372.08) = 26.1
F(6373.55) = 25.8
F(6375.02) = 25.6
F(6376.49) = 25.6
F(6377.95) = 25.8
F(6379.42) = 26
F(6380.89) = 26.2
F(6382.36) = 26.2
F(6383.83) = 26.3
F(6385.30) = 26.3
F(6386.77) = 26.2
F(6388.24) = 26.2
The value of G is 623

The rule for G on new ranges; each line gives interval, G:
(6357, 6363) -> 688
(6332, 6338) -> 667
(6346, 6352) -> 726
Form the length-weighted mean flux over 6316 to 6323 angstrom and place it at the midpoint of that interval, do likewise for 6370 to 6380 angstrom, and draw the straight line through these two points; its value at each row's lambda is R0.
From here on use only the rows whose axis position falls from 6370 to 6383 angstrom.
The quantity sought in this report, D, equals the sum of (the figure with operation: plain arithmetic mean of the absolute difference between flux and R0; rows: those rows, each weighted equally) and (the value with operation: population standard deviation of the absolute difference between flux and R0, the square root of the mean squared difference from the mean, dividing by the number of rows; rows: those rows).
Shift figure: 0.4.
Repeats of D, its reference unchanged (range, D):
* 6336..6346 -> 0.9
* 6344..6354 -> 1.5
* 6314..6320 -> 0.1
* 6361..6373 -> 1.2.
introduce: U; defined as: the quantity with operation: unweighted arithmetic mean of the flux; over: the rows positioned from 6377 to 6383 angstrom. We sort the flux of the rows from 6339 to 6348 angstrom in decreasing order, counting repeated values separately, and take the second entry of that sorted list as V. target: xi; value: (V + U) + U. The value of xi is 78.9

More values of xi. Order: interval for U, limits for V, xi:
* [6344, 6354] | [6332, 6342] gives 79.3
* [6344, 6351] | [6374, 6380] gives 79.4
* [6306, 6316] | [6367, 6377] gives 77.1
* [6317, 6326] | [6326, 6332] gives 76.0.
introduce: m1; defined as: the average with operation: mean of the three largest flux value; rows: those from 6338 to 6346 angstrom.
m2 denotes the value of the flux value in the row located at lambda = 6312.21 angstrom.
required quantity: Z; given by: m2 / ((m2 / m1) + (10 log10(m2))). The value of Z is 1.68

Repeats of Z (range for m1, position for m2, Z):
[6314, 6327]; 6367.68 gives 1.75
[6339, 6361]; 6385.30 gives 1.73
